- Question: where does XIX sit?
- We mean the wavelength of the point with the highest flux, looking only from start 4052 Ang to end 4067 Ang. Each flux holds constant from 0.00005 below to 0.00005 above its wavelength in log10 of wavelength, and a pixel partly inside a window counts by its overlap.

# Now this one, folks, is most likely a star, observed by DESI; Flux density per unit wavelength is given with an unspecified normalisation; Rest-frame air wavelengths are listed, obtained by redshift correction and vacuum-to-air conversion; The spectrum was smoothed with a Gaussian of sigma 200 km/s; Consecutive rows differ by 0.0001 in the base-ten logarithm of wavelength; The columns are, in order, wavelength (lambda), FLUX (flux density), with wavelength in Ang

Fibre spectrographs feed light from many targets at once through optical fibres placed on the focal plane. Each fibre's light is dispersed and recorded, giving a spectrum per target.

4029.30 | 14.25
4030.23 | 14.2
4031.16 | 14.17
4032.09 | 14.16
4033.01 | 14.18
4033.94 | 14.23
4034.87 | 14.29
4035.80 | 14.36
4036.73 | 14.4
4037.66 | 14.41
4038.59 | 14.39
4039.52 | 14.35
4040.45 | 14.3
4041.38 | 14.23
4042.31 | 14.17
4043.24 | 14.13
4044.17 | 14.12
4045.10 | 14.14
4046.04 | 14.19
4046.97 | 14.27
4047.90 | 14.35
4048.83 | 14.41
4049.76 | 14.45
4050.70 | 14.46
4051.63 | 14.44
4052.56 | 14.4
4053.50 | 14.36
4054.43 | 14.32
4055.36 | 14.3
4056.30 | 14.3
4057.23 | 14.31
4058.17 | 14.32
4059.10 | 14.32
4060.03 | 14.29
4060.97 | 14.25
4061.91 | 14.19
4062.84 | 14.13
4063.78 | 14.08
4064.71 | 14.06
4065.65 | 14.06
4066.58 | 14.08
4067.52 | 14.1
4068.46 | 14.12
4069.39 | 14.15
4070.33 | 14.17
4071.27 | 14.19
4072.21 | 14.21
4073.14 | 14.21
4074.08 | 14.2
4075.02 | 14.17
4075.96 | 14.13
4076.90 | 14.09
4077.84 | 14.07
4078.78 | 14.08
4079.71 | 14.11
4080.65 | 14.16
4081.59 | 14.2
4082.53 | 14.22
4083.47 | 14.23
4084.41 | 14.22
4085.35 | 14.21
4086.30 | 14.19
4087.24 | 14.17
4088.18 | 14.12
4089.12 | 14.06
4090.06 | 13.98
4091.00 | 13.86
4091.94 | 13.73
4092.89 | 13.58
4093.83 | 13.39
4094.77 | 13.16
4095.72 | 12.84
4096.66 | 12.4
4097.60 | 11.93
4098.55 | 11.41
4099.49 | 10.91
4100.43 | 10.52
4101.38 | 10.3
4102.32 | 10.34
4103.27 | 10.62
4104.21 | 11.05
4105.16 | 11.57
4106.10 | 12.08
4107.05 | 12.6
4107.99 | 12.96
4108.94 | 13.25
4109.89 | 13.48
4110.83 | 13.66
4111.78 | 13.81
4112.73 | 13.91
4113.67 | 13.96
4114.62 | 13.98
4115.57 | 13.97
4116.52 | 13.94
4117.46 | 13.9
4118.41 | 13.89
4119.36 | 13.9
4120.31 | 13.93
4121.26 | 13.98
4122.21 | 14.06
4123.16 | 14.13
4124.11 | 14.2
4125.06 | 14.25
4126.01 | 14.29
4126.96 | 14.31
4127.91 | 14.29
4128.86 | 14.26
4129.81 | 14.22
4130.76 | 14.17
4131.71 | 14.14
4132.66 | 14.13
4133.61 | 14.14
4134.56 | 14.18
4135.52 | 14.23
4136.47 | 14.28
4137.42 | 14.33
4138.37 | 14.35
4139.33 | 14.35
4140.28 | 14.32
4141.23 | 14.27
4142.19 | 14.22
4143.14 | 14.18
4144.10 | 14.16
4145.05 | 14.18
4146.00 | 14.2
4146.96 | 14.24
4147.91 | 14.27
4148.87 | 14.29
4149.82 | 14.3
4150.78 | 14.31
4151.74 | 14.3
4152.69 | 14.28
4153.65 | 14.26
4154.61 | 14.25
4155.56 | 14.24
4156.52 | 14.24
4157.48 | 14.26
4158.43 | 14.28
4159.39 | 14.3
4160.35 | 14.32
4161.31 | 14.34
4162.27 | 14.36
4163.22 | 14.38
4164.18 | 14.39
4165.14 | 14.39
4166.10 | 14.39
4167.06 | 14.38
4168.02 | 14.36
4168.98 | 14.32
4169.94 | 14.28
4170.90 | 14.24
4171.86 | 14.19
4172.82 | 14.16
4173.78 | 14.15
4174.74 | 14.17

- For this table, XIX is 4052.56 Ang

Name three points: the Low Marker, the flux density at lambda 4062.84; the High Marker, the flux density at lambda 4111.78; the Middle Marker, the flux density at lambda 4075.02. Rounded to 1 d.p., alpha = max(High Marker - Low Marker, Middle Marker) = 14.2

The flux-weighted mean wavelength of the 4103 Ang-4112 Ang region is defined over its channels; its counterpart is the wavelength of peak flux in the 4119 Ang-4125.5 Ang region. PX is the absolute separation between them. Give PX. 17.3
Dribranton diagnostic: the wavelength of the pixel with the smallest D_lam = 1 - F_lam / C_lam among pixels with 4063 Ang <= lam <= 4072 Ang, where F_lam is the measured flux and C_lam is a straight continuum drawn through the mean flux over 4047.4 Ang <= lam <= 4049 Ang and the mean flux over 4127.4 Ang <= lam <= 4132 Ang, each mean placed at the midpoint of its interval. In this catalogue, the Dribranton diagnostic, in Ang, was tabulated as 4071.27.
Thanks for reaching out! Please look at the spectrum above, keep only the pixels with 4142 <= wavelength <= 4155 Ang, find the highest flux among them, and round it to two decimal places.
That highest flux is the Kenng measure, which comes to 14.31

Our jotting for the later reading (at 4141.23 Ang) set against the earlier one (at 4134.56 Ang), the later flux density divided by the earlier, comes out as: 1.01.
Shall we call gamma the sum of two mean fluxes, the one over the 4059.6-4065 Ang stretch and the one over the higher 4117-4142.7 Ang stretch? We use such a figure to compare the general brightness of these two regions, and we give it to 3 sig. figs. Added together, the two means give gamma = 28.3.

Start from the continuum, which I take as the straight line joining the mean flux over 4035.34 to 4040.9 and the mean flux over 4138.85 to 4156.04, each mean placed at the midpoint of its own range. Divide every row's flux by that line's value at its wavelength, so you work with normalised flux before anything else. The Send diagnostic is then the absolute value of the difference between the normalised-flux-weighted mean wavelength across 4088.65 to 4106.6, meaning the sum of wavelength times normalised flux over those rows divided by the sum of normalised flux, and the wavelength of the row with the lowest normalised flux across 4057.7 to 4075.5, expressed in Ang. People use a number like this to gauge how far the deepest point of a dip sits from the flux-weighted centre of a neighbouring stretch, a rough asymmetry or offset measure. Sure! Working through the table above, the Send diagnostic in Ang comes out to 32.4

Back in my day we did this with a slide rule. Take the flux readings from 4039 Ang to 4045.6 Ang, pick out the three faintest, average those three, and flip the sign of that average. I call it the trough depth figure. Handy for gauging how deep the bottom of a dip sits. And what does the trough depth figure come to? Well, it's -14.13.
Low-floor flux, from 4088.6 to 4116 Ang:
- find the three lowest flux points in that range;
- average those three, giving 10.4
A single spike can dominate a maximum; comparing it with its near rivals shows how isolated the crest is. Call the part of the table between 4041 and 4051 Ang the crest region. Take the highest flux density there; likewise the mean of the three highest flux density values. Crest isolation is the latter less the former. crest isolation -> -0.020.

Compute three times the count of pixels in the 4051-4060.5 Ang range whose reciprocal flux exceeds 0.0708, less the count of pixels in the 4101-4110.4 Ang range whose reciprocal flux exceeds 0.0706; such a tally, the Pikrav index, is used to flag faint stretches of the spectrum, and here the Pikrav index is -10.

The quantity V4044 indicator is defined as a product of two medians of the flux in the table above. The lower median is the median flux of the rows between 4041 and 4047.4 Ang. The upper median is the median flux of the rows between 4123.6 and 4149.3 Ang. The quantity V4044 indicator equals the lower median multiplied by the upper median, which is 202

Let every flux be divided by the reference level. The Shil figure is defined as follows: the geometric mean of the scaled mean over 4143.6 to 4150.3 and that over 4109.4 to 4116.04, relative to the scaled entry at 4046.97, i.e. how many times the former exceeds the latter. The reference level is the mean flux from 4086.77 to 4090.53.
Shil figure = 0.983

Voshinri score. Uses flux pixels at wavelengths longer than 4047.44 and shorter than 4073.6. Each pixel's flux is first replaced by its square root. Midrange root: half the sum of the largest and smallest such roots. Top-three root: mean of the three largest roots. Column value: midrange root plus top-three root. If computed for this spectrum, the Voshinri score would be 7.58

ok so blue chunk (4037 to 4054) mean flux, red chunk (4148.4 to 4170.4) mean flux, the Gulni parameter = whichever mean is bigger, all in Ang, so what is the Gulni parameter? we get 14.3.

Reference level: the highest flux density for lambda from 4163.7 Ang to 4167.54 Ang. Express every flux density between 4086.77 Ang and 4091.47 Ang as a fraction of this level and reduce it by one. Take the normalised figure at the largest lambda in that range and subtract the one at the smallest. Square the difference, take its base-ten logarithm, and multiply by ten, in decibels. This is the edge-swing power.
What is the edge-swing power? -33.3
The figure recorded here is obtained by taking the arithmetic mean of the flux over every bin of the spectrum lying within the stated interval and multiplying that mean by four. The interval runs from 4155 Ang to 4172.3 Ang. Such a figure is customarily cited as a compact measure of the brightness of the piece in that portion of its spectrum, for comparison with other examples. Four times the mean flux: 57.3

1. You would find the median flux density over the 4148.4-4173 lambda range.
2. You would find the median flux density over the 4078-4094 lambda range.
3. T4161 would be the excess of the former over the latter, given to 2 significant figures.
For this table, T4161 0.18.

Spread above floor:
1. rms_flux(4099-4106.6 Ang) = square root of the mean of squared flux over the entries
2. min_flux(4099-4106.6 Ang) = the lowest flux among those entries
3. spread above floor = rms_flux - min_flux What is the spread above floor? 0.64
